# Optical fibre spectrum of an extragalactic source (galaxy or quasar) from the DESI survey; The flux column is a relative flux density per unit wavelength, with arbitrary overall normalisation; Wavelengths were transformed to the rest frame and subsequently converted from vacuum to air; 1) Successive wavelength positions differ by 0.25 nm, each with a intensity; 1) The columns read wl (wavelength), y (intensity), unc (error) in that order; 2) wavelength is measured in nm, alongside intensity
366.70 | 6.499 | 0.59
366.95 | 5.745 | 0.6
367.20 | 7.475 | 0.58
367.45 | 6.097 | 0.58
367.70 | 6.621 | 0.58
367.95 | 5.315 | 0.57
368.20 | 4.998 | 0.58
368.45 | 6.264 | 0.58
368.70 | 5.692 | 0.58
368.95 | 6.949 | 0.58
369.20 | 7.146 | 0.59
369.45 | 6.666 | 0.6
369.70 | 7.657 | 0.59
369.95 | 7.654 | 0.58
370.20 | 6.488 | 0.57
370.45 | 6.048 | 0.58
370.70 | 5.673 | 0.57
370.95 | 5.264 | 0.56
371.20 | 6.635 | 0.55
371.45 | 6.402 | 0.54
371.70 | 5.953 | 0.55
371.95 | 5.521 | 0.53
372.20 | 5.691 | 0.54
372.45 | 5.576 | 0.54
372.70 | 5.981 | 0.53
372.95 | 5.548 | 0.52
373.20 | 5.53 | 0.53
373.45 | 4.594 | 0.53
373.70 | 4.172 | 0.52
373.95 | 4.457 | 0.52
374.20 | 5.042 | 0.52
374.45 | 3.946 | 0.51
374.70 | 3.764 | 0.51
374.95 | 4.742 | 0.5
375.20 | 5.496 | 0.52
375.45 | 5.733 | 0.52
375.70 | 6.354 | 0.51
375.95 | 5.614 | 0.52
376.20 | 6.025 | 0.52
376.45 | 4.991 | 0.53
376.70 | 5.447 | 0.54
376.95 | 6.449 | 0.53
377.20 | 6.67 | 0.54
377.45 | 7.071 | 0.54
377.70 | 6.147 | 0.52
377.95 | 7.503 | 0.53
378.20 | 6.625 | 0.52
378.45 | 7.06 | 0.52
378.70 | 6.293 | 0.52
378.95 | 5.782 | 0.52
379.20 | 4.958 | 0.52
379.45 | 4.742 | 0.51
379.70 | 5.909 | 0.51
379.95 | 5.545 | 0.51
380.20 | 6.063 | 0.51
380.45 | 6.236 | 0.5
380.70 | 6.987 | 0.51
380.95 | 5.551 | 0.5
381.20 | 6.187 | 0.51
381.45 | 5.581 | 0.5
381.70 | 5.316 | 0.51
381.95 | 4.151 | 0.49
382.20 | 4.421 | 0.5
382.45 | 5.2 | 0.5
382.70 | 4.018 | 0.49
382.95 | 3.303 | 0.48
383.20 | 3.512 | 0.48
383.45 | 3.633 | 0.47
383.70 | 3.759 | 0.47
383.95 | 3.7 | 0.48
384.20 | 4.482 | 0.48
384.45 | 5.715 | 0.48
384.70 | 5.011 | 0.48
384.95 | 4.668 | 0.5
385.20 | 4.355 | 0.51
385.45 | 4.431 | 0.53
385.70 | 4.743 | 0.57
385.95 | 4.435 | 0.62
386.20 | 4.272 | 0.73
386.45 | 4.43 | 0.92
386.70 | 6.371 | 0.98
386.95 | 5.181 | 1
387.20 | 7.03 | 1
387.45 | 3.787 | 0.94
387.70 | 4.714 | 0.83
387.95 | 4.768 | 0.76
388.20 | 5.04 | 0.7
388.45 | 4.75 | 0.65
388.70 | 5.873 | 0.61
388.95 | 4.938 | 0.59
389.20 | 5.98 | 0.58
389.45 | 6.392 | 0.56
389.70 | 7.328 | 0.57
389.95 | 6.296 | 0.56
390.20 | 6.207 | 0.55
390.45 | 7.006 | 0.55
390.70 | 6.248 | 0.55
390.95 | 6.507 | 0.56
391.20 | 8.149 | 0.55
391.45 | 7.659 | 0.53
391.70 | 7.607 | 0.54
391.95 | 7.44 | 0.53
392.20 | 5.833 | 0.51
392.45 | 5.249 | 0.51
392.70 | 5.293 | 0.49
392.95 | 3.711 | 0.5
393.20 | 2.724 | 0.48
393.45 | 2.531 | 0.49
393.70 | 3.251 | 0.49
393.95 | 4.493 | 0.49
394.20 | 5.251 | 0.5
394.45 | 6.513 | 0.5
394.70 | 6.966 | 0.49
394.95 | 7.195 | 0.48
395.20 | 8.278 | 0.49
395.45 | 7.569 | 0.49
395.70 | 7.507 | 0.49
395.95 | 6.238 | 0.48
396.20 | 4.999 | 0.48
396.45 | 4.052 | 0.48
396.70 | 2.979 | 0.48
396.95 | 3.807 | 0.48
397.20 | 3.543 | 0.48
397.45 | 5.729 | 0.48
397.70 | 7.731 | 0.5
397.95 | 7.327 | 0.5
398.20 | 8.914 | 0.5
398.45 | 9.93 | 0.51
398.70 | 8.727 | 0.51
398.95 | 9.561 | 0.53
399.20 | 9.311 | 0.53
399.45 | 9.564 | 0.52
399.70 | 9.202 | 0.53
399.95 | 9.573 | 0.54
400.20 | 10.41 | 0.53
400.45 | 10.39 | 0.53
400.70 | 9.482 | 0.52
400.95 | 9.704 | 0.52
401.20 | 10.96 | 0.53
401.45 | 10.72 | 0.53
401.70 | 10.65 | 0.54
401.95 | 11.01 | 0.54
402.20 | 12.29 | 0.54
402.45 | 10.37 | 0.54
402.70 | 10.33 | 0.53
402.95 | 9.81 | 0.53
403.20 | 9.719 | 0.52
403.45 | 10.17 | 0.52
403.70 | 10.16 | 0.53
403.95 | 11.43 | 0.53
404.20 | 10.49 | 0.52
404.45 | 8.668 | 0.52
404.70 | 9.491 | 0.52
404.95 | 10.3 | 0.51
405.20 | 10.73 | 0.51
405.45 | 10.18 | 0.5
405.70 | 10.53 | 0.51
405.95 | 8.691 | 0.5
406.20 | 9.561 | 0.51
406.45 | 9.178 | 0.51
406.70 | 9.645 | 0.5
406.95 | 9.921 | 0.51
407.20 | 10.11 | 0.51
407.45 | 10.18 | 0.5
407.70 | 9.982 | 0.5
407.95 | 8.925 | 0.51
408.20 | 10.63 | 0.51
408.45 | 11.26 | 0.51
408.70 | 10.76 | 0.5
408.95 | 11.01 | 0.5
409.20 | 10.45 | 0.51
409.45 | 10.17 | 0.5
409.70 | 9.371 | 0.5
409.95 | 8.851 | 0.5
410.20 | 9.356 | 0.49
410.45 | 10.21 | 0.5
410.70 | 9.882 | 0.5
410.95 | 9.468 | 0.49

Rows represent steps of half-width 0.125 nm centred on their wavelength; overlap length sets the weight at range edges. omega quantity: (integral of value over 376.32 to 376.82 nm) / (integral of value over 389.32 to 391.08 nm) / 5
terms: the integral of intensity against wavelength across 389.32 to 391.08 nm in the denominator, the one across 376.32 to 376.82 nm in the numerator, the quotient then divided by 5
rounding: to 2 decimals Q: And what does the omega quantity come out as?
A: 0.05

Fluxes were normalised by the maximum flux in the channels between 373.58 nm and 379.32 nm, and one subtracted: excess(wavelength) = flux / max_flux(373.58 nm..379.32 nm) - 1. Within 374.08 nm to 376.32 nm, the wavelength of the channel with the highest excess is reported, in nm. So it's 375.70 nm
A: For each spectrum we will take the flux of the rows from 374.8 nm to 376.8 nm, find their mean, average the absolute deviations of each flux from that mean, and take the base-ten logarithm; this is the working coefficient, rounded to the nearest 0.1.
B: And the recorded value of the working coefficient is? -0.4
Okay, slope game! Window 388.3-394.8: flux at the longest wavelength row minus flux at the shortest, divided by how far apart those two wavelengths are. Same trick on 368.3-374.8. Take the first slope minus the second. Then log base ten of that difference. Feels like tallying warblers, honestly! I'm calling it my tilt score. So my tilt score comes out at -0.12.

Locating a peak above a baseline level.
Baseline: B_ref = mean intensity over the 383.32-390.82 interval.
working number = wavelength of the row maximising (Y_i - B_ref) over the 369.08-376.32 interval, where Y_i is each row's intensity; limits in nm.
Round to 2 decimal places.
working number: 369.70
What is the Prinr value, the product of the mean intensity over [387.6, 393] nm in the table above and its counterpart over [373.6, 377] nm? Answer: 31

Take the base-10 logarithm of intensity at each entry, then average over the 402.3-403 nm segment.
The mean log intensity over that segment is 1.0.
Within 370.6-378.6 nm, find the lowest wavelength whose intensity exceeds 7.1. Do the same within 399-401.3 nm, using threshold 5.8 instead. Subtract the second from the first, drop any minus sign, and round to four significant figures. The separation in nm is 21.25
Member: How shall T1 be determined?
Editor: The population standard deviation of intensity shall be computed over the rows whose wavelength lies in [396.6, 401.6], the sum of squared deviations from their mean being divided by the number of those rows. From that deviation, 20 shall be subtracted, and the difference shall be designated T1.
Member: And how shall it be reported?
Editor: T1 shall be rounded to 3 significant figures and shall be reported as -17.6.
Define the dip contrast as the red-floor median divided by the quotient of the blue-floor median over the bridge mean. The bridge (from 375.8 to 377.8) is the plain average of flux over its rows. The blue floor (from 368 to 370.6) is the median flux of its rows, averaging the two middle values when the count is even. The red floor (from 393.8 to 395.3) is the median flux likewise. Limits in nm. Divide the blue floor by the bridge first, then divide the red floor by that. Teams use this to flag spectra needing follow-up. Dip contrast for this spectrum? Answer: 6.2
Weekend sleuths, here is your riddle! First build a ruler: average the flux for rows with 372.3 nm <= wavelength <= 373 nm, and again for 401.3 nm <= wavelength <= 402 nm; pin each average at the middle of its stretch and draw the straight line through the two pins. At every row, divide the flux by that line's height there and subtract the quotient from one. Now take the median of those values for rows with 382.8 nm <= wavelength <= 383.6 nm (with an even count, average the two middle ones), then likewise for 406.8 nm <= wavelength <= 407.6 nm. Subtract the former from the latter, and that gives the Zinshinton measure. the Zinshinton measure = -0.4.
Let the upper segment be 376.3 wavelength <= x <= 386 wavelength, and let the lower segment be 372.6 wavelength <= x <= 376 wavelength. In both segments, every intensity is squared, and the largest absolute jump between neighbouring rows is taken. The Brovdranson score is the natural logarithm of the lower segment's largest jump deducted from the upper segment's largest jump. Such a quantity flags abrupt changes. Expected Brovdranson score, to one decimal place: 2.2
